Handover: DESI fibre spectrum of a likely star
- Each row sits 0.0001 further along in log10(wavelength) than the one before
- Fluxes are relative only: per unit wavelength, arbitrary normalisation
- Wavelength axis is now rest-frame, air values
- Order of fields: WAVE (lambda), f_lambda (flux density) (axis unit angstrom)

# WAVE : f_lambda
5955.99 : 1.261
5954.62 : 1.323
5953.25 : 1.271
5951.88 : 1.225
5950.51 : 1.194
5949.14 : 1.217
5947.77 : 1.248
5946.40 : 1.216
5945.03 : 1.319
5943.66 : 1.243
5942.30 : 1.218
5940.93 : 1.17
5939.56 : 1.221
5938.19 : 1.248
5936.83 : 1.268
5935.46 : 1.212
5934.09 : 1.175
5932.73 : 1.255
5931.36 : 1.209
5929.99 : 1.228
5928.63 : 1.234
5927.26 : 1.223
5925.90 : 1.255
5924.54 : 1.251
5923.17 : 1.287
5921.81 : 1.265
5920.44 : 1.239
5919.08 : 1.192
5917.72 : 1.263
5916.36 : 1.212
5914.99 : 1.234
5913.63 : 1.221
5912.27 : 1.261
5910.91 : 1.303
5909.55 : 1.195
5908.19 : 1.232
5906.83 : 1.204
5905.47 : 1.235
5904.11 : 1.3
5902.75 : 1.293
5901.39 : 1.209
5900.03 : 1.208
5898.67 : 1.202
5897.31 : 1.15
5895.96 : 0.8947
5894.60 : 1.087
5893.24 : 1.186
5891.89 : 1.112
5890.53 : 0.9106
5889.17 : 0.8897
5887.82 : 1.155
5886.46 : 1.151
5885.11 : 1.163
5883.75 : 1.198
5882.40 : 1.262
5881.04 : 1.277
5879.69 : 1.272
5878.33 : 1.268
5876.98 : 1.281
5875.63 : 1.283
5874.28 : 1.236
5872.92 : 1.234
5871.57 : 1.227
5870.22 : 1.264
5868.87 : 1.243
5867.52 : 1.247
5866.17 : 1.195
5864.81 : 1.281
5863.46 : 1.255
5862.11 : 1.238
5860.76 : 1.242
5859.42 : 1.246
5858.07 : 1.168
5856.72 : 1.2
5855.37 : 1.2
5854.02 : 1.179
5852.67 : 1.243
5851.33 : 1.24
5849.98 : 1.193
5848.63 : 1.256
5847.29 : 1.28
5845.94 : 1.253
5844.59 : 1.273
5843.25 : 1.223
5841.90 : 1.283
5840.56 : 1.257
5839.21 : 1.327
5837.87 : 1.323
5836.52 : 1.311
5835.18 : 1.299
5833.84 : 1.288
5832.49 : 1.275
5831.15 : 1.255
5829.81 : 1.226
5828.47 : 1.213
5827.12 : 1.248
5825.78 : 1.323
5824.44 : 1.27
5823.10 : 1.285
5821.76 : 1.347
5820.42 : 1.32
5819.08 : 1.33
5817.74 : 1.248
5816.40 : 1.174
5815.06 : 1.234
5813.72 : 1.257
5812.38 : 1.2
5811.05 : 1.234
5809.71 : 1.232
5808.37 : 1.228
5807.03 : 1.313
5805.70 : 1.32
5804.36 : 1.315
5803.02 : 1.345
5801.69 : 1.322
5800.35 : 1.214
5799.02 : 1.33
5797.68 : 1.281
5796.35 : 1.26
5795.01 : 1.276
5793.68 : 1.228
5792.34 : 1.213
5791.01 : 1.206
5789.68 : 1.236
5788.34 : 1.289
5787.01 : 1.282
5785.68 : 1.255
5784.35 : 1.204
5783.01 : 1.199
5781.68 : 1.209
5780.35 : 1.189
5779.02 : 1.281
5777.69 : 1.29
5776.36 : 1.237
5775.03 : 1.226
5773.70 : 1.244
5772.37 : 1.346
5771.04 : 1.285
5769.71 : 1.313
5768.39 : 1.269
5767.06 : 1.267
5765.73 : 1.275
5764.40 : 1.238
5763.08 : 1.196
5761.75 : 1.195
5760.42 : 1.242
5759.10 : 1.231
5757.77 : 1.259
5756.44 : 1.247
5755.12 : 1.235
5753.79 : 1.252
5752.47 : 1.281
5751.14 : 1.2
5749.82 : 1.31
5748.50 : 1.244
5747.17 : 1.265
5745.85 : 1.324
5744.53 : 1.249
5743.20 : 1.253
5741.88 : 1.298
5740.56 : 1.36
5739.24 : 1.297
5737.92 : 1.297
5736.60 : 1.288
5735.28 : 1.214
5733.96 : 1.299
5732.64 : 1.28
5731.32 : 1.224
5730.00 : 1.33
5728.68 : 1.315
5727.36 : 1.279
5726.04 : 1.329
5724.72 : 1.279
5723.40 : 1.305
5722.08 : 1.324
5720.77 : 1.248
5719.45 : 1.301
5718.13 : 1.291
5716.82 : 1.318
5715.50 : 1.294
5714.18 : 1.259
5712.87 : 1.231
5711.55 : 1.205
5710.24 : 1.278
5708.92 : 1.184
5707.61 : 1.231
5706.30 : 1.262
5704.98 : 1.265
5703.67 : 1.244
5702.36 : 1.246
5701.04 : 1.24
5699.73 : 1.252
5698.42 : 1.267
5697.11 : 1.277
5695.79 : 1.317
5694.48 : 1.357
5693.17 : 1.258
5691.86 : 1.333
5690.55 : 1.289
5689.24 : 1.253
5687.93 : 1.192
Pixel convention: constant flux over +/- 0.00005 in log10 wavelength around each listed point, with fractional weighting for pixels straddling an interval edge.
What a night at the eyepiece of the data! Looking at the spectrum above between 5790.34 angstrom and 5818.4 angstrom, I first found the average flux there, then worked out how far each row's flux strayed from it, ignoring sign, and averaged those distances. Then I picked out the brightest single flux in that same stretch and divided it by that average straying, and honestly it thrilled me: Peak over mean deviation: 32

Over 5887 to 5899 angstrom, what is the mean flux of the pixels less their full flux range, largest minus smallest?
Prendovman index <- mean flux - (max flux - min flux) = 0.75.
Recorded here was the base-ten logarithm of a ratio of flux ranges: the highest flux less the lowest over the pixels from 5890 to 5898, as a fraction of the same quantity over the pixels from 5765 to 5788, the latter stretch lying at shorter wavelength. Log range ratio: 0.27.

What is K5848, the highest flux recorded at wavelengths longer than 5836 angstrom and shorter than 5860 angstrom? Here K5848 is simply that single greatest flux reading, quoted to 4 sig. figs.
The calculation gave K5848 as 1.327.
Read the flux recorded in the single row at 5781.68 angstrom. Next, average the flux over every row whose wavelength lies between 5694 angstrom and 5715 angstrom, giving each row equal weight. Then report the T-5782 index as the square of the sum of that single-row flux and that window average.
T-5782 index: 6.08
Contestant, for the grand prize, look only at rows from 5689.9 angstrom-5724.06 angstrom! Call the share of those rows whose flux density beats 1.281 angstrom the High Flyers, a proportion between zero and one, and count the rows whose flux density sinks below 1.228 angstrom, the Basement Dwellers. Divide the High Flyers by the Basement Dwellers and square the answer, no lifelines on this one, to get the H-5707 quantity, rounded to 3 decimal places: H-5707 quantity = 0.037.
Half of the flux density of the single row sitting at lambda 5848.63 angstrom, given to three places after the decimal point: 0.628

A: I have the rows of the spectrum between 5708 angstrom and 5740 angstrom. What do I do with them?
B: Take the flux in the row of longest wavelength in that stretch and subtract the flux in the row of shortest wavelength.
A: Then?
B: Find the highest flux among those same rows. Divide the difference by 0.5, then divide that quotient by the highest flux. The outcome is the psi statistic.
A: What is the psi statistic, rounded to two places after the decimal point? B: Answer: 0.17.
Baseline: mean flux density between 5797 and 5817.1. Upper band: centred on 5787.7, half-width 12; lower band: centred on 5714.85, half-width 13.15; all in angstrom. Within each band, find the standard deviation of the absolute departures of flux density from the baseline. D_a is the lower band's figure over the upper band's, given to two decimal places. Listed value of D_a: 0.94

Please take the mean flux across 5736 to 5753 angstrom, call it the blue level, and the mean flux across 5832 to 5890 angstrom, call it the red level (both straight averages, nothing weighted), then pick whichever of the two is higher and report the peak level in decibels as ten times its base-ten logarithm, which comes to 1.08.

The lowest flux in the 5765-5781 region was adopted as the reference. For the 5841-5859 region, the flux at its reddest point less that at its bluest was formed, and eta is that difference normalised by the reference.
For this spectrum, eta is -0.10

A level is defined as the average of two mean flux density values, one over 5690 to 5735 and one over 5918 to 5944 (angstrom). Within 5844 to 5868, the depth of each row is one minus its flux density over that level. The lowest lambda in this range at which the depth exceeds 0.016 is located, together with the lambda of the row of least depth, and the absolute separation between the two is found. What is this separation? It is 14.8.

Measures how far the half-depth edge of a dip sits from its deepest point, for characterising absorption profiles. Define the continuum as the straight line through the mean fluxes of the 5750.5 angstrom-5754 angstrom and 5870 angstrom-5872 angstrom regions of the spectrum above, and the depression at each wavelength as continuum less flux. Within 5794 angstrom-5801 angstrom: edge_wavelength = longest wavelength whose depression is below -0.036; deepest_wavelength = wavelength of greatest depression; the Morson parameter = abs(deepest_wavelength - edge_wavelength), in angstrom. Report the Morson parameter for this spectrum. 1.3 angstrom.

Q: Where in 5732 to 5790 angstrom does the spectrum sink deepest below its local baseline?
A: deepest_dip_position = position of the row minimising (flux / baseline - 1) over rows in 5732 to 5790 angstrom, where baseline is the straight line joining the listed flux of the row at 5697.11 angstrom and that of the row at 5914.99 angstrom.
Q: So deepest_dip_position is 5780.35 angstrom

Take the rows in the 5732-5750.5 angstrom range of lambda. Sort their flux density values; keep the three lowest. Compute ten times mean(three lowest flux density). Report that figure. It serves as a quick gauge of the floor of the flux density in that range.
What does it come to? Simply 12.4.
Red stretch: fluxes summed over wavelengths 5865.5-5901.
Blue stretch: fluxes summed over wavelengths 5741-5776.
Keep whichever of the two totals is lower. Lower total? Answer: 30.6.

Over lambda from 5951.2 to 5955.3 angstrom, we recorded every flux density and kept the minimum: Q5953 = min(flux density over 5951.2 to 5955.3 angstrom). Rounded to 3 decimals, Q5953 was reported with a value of 1.225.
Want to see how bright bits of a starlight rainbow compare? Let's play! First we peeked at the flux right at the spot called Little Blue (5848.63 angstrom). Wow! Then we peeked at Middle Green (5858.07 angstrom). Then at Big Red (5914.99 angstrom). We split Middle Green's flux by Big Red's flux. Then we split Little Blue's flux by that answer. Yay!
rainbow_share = 1.33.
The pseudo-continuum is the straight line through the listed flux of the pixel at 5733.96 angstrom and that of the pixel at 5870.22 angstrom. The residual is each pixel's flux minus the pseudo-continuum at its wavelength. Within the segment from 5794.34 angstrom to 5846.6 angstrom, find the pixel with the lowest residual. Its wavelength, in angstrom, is 5816.40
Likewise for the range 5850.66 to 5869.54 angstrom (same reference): 5858.07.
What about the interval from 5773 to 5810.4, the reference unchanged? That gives 5780.35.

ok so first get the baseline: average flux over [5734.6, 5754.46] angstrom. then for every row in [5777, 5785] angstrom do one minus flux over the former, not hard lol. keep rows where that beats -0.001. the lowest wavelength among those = 5780.35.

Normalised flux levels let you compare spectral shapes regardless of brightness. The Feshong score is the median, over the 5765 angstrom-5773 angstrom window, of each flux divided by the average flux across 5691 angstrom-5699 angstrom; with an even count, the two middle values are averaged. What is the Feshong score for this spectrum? 0.98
